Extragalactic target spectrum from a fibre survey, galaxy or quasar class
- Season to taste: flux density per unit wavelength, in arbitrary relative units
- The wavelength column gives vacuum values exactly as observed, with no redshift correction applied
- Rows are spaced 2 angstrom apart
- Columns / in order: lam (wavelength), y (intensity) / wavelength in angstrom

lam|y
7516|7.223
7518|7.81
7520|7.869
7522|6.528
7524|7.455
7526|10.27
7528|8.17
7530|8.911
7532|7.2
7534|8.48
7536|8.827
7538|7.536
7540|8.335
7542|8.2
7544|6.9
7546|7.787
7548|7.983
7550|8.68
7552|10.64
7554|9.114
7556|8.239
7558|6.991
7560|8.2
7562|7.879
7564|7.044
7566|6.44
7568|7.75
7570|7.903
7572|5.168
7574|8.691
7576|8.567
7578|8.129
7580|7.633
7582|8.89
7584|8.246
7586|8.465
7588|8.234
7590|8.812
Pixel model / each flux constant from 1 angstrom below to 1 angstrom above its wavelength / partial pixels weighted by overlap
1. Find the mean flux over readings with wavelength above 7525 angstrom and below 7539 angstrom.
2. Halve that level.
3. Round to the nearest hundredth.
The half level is 4.24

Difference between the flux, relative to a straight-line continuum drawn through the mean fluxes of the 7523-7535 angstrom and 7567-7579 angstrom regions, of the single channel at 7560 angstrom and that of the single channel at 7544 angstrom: 0.19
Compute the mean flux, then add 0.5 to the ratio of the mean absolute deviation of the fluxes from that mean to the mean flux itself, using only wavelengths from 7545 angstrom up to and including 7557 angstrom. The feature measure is 0.59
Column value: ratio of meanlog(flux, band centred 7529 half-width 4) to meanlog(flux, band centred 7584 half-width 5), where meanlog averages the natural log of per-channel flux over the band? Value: 1.02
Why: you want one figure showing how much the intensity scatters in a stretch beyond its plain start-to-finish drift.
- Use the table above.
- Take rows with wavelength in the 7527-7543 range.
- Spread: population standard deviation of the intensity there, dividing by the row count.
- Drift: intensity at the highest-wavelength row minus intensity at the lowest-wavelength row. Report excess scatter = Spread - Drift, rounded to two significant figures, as 0.52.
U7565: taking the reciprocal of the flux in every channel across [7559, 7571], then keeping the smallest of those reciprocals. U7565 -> 0.122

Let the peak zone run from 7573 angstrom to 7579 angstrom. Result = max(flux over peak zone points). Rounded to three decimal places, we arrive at 8.691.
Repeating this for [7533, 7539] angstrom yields 8.827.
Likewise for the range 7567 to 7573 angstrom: 7.903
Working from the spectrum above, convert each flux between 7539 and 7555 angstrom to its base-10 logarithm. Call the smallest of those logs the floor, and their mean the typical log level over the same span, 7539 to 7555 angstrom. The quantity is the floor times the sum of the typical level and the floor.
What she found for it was 1.48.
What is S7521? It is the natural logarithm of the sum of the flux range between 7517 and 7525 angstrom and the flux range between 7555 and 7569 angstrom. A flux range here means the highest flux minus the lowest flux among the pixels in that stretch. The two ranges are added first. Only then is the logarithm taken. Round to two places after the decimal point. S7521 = 1.14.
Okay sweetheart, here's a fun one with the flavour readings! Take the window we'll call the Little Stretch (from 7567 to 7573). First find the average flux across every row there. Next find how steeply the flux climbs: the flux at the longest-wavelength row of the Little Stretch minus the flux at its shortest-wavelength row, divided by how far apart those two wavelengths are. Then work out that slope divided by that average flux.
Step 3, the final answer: -0.093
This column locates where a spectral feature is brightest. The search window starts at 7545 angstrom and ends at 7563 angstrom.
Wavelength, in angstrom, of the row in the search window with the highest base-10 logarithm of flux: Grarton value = 7552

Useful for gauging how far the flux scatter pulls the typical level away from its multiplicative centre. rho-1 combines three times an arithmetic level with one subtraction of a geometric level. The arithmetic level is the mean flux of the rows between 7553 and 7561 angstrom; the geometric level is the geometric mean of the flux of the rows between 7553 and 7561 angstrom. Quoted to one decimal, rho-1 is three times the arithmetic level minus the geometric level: 16.3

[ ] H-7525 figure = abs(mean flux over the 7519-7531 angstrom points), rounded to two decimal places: 8.20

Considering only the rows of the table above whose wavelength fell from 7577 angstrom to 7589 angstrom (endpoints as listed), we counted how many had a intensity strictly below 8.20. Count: 2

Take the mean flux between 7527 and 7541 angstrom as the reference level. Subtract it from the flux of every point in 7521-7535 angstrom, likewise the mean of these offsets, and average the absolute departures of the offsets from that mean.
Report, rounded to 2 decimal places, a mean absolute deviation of 0.93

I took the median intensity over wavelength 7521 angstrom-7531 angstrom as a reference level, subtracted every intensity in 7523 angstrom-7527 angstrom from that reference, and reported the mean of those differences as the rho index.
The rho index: -0.69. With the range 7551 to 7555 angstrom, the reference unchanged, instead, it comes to -1.71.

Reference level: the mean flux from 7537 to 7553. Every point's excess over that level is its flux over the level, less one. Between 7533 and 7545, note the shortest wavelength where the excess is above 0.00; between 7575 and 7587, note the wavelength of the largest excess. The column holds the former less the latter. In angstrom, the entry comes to -48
